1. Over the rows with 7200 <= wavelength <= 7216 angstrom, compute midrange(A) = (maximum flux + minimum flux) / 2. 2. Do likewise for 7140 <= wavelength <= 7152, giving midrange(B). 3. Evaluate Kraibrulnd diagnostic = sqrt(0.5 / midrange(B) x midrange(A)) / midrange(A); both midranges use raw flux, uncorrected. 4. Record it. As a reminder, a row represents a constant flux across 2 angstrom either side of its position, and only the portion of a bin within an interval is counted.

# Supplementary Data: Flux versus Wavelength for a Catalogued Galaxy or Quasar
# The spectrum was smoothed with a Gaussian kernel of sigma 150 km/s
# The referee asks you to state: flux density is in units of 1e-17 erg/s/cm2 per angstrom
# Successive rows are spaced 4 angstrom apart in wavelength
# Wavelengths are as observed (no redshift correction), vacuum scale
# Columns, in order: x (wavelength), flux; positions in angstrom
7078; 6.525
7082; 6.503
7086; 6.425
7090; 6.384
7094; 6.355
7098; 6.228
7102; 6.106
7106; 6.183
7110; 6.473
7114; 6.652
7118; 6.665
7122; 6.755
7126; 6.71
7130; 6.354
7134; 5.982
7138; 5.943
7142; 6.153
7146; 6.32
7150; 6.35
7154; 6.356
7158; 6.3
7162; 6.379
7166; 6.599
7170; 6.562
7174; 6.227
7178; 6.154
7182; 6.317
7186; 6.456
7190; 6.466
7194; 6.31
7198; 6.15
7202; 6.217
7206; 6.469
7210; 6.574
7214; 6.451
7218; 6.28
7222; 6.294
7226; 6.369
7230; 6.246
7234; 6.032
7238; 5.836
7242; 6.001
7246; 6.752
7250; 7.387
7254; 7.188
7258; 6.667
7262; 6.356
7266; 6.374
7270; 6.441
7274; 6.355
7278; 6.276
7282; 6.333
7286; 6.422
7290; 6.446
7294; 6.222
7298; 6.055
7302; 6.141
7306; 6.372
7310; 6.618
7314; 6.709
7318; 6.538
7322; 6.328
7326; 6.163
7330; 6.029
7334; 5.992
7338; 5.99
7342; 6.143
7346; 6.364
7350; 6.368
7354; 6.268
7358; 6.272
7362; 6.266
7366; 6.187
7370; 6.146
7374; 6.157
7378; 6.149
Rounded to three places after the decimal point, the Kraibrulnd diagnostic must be 0.112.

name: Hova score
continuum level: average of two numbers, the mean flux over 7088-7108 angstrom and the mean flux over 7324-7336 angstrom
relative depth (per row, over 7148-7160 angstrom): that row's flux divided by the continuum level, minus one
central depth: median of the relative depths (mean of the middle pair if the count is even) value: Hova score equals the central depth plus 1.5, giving 1.53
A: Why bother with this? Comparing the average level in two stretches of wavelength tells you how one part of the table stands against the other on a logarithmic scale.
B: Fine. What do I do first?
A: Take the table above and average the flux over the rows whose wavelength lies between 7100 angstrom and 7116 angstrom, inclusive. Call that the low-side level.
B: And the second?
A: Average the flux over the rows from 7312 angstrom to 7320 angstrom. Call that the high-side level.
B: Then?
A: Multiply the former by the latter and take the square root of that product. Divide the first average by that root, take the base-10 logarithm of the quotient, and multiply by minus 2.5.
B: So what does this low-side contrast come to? 0.023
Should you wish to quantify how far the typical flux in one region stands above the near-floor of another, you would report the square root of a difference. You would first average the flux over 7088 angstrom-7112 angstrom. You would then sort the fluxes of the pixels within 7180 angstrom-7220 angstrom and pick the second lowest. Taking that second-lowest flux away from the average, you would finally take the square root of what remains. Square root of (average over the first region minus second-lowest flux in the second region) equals 0.267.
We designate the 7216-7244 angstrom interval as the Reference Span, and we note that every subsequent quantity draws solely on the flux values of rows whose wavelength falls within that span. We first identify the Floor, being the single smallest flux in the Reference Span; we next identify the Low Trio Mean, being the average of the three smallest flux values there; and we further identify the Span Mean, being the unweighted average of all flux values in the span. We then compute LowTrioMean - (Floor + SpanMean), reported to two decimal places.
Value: -6.03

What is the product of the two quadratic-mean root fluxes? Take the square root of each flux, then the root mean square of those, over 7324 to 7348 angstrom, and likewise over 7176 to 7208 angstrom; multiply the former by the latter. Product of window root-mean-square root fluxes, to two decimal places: 6.21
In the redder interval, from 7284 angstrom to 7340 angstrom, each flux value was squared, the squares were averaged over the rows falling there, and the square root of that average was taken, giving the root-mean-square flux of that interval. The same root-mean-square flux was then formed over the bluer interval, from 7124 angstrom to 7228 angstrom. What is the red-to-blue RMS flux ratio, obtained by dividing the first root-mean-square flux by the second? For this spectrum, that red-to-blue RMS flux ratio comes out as 0.99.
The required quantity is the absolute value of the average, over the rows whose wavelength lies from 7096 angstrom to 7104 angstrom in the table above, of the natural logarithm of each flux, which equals 1.82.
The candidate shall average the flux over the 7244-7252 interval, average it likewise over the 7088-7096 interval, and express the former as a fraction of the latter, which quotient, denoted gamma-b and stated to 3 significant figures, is 1.11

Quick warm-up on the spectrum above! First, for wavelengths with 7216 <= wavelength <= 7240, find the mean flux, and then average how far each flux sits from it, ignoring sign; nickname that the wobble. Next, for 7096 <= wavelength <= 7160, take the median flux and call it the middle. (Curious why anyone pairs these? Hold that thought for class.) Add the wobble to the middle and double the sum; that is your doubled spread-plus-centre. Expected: 13.0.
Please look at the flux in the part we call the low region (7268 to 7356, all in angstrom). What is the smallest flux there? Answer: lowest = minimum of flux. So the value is 5.99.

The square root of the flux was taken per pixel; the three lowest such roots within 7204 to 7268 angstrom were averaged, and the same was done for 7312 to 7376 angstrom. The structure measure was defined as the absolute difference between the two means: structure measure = 0.010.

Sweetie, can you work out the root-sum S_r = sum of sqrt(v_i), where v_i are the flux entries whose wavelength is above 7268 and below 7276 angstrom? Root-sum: 5.06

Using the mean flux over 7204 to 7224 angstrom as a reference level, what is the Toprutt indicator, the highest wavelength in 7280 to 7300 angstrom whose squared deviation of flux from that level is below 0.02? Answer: 7290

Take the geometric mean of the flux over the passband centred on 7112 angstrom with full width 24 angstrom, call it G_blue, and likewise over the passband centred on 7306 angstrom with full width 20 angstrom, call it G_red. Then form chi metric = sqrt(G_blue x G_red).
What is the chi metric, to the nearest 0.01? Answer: 6.42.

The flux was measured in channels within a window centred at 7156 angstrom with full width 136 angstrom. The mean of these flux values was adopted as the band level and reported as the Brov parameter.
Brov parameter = 6.358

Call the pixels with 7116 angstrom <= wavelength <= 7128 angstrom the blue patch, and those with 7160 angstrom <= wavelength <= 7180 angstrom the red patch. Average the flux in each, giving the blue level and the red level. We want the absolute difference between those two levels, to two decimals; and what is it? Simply 0.33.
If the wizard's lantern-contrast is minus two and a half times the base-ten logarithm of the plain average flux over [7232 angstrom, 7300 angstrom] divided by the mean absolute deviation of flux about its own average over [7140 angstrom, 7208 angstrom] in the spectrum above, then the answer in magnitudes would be -4.4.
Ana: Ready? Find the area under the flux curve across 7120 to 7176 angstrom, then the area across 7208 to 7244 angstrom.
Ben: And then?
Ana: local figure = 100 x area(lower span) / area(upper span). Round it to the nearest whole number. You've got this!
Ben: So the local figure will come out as 159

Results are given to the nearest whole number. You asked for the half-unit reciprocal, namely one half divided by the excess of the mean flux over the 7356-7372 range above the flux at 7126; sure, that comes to -1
